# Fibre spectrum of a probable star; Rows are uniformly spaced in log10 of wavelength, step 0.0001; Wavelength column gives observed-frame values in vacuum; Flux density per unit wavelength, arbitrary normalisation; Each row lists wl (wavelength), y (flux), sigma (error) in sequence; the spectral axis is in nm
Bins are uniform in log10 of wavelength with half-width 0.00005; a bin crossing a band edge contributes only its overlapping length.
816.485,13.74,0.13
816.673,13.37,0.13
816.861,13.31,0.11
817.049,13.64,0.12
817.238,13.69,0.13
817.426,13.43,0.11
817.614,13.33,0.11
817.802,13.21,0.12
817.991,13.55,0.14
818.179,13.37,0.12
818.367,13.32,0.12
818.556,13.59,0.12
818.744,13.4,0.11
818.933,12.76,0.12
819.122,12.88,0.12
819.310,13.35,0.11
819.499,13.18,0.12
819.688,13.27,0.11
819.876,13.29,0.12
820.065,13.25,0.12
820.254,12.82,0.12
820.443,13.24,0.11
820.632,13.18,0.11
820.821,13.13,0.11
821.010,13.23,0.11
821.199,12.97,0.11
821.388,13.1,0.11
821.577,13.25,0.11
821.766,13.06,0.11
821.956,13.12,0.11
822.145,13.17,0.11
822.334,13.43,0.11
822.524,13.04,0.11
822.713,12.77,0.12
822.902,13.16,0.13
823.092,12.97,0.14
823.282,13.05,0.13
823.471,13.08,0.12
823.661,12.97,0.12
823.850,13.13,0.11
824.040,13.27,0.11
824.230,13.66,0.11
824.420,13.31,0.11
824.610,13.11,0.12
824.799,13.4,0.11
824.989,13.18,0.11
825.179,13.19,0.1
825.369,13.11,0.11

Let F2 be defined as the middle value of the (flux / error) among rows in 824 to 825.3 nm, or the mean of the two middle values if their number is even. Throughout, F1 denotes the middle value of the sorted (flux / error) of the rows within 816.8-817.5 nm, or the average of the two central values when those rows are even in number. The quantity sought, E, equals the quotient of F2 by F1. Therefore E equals 1.031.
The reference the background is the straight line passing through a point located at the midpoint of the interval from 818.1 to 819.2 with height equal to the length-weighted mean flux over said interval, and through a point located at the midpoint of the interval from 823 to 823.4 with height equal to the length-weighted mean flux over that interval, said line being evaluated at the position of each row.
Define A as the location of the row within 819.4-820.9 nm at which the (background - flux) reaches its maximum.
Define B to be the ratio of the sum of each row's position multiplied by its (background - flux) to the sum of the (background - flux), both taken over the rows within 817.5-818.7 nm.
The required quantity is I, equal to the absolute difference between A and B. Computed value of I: 1.99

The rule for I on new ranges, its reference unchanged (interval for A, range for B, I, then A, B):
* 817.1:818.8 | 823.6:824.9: 6.57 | 817.802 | 824.37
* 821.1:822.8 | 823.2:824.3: 1.37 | 822.713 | 824.08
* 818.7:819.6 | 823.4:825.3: 5.55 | 818.933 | 824.48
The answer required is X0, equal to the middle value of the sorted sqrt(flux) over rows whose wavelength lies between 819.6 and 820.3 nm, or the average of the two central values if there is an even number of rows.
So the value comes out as 3.64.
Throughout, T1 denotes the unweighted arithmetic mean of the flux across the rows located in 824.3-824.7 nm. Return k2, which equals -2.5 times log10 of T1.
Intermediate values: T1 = 13.21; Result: -2.80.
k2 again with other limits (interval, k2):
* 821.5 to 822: -2.80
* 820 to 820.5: -2.79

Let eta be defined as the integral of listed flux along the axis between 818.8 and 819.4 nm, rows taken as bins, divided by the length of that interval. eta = 13.0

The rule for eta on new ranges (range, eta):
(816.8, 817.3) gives 13.5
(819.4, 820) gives 13.2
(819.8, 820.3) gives 13.1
